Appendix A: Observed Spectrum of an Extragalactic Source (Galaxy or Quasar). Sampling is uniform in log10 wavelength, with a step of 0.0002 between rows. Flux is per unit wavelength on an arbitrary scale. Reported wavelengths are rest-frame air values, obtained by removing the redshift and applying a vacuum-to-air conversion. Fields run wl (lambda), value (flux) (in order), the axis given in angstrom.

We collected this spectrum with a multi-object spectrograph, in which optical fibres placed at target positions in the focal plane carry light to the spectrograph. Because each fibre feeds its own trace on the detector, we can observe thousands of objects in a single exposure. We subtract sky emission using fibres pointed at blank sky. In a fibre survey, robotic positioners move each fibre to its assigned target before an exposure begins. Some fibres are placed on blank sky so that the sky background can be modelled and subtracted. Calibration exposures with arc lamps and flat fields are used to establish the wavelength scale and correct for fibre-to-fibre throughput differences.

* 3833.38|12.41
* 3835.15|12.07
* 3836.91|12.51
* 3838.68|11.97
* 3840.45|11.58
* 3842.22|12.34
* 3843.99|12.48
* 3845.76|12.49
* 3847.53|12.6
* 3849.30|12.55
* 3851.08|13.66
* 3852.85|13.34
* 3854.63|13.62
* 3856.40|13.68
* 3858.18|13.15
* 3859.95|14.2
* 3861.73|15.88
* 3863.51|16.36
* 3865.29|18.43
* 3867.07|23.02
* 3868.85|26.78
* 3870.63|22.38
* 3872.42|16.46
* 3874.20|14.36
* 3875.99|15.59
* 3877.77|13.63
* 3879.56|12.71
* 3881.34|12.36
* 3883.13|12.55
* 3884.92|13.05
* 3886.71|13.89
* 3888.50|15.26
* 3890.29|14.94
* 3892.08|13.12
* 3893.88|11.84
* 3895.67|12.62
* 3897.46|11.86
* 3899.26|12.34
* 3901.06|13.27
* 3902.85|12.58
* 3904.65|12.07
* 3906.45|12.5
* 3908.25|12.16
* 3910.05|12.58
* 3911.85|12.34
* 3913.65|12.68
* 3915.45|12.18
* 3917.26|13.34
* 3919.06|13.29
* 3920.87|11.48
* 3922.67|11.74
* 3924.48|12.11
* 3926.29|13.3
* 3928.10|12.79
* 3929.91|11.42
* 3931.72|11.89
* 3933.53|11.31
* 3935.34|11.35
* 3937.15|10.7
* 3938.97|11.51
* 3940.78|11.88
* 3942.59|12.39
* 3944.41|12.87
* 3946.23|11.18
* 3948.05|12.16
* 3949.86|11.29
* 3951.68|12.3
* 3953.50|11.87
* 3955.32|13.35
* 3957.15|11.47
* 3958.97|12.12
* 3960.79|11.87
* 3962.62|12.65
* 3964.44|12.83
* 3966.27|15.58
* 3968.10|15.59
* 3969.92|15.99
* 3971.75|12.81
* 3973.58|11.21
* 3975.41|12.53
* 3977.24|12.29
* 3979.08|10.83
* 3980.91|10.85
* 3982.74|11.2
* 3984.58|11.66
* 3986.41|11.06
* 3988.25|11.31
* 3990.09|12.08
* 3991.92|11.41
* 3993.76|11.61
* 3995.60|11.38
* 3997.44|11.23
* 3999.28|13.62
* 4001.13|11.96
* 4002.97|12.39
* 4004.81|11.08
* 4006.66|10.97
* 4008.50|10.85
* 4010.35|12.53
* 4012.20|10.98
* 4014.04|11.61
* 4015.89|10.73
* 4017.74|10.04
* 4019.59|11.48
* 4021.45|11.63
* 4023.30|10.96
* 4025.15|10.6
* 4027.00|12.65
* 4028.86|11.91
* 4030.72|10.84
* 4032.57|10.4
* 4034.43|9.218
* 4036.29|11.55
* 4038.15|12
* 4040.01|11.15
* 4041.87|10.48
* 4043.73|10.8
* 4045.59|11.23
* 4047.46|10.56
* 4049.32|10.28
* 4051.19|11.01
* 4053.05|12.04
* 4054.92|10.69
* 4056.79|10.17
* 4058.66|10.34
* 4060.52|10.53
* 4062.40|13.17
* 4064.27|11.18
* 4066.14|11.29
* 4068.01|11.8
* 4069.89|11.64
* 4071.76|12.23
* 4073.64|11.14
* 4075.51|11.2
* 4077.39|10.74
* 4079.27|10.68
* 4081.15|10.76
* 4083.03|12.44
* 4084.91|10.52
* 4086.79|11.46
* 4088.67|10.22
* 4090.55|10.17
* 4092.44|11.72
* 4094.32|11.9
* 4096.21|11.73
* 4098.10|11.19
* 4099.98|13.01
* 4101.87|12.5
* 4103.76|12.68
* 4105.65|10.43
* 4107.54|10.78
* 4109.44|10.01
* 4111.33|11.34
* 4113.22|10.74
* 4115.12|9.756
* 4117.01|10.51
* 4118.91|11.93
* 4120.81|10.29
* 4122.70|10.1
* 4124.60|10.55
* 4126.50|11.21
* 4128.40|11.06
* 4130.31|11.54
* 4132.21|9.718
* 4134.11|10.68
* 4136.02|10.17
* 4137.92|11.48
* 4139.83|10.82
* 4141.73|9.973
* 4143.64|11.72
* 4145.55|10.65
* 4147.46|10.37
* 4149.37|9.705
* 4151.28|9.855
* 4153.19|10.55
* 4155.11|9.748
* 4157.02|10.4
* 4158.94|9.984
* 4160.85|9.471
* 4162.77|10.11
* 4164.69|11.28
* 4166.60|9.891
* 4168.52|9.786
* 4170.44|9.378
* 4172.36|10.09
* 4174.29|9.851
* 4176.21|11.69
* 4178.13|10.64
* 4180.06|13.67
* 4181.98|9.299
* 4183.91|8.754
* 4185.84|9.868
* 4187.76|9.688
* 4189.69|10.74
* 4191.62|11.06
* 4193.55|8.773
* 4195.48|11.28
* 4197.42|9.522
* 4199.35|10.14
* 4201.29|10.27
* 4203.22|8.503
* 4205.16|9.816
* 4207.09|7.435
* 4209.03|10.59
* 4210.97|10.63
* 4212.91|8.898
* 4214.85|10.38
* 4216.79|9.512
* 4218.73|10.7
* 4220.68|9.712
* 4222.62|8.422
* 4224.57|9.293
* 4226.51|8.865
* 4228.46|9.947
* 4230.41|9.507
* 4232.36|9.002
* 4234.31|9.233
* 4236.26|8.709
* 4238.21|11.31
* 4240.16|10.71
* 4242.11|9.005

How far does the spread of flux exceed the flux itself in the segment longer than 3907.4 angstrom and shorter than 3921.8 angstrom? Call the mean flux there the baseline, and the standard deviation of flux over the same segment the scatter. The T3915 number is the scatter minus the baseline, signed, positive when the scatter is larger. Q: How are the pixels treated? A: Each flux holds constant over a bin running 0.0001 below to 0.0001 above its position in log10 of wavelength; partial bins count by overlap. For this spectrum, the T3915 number -11.9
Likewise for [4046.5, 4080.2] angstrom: -10.4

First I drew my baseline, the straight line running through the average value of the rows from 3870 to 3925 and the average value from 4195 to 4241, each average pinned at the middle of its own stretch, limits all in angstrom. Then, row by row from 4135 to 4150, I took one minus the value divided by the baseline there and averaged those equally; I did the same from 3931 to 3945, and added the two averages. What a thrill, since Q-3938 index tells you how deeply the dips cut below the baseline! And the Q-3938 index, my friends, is 0.08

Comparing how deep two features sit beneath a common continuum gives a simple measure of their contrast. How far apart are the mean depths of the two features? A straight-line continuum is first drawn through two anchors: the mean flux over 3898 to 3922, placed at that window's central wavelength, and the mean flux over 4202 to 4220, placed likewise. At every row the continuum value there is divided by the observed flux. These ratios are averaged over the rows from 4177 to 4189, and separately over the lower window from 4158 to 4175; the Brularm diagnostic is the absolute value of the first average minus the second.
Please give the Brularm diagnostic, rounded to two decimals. 0.03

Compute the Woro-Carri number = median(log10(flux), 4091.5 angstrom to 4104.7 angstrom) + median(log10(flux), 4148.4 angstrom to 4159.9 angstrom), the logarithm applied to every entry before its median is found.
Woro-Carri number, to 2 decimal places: 2.07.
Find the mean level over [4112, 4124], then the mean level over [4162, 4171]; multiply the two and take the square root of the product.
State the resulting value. 10.3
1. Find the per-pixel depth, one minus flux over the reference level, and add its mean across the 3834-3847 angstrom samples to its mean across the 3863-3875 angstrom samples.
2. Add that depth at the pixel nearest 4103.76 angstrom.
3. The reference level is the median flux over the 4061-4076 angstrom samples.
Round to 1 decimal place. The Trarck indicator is -0.9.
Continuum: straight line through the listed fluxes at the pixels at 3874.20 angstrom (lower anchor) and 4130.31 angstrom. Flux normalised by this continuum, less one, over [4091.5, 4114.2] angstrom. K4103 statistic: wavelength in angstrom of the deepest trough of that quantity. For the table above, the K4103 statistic 4109.44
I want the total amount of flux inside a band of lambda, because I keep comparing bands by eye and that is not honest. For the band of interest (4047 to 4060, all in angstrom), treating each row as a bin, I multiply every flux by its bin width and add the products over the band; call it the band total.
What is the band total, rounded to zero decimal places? 140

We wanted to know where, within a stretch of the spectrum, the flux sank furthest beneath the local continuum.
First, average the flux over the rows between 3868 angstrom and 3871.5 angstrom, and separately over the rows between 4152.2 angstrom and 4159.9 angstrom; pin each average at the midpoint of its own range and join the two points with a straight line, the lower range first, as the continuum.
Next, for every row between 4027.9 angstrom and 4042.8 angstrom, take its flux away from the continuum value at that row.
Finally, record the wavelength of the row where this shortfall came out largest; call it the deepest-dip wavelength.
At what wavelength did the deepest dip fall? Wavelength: 4034.43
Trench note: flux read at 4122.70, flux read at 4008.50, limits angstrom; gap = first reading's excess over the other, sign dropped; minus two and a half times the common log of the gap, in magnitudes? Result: 0.3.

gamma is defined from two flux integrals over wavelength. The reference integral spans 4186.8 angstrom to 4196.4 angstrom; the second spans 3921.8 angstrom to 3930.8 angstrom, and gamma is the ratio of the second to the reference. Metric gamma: 1.12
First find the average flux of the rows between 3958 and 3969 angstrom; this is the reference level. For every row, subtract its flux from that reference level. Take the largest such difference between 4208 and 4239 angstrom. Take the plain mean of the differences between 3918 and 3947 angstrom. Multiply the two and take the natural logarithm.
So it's 2.0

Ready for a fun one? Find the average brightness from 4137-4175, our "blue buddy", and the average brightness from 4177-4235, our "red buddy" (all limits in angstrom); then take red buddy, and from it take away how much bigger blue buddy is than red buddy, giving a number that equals 9.4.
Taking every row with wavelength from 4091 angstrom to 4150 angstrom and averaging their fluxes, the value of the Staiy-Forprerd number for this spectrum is 11.0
